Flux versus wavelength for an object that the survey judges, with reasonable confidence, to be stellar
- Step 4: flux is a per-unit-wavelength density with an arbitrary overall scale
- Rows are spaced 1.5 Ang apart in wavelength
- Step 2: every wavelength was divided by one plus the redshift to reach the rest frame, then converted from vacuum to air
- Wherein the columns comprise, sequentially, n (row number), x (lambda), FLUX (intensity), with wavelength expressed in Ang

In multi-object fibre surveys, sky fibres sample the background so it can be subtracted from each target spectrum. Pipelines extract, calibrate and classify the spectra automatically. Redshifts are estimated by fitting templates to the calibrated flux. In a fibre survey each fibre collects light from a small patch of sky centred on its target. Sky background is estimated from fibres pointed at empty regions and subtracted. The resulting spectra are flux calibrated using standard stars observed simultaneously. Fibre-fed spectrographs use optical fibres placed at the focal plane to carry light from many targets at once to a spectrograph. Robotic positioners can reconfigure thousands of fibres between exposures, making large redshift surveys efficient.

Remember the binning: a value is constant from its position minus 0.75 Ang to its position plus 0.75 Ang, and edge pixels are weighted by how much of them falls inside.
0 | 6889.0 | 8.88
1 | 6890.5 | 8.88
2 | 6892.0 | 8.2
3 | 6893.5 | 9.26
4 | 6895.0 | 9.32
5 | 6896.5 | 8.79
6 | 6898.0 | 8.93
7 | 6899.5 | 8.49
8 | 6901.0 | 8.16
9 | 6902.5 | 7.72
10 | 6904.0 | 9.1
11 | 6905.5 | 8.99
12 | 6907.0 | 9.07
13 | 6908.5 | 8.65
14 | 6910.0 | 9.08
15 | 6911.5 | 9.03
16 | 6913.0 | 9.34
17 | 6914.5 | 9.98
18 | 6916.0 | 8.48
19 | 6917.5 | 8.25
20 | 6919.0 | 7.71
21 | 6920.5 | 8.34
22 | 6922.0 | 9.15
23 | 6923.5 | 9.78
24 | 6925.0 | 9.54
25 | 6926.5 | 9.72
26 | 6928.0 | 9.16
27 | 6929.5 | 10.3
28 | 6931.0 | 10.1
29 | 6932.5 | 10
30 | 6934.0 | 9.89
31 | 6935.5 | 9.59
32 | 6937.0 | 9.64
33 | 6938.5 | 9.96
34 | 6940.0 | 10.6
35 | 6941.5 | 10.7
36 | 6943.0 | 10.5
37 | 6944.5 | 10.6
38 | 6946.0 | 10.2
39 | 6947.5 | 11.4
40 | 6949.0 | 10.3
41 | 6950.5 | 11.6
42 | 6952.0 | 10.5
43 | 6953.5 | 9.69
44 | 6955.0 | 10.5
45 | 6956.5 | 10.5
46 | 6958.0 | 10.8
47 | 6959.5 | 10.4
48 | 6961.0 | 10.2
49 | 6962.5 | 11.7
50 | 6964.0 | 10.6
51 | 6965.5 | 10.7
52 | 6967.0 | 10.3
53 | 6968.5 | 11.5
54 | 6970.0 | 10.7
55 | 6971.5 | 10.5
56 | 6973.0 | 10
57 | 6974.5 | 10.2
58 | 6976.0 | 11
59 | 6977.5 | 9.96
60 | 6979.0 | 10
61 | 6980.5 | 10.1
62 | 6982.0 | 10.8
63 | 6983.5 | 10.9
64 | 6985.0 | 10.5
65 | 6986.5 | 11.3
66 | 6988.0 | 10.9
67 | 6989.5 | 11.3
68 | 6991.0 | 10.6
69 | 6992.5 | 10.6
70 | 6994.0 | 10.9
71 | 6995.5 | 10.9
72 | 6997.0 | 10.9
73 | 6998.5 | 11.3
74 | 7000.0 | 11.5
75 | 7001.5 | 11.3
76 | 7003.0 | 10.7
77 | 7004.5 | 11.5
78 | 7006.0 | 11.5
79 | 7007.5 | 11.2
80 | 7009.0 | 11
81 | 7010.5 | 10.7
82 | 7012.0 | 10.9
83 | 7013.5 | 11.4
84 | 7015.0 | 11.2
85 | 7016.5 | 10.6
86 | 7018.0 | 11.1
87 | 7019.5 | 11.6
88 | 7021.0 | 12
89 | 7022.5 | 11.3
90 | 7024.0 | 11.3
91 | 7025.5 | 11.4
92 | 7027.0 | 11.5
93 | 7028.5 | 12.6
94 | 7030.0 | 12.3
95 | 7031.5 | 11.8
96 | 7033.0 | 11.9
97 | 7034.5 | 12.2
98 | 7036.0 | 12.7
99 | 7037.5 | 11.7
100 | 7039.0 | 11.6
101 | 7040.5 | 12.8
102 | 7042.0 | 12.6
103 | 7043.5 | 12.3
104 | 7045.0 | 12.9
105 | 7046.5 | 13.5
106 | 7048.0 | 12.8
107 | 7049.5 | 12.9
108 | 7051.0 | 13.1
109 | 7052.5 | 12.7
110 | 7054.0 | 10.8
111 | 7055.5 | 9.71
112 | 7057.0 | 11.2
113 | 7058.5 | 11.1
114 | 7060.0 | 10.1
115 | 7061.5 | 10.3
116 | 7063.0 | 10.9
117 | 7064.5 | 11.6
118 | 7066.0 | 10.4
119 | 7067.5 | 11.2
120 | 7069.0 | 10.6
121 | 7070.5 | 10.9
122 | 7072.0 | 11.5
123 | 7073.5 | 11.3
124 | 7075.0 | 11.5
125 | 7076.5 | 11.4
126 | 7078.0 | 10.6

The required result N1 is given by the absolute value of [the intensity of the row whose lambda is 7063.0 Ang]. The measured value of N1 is 10.9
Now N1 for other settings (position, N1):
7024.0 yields 11.3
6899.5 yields 8.5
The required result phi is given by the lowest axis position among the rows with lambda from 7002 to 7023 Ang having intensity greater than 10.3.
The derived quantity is 7003.0 Ang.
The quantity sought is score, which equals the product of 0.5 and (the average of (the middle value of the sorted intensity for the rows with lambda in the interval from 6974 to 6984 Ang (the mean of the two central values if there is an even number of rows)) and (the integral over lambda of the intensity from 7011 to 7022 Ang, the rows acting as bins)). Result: 33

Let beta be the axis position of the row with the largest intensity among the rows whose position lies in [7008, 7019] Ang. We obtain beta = 7013.5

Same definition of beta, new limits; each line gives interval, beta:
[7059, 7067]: 7064.5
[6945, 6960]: 6950.5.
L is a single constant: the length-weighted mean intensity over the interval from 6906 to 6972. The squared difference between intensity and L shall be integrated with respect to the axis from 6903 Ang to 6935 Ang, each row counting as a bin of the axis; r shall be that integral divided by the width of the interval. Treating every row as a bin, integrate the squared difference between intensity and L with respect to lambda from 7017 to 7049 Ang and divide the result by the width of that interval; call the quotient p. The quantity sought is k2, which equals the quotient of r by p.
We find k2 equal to 0.2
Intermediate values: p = 4.9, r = 1.04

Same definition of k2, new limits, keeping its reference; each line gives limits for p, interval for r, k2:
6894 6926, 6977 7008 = 0.7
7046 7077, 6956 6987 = 0.2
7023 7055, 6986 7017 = 0.2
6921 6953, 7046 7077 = 7.0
